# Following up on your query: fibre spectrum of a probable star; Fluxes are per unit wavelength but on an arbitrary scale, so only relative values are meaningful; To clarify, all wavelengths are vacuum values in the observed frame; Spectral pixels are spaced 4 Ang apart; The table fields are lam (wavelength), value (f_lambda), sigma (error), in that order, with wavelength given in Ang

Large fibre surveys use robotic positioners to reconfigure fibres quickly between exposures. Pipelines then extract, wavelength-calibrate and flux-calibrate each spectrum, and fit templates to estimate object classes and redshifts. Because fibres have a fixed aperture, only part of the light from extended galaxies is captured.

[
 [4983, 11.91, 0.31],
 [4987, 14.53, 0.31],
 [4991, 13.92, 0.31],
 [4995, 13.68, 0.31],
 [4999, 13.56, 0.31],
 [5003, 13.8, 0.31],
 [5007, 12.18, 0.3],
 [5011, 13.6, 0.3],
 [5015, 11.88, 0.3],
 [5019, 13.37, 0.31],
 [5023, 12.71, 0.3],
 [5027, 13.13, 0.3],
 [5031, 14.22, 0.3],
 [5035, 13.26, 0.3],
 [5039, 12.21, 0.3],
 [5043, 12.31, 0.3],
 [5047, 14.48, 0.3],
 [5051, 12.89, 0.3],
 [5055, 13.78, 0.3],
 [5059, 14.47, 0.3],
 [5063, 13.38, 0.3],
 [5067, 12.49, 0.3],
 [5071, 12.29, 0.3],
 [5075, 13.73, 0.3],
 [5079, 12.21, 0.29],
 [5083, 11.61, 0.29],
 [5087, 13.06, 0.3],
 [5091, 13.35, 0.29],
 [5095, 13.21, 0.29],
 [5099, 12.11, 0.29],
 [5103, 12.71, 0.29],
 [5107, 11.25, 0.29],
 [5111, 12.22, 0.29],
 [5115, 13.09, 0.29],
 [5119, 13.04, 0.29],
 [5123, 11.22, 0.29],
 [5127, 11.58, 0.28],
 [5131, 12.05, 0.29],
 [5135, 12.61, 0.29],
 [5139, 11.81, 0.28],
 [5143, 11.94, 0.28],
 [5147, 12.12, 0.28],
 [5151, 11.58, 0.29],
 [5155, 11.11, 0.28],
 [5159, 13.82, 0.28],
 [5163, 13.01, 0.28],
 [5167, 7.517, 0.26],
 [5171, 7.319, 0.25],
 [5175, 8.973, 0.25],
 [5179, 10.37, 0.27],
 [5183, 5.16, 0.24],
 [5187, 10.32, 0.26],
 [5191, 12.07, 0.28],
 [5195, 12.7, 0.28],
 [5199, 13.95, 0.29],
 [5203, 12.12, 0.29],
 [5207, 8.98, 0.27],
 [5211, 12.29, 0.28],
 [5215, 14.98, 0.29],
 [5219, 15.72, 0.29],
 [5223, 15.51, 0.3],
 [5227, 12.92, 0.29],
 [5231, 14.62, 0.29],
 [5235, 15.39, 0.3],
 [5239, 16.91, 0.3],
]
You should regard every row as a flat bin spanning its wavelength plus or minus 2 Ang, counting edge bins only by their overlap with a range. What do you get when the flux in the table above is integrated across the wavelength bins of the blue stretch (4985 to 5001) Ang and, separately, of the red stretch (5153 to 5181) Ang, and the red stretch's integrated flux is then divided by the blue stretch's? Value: 1.30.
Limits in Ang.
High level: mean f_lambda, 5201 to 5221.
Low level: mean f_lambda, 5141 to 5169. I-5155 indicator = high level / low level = 1.11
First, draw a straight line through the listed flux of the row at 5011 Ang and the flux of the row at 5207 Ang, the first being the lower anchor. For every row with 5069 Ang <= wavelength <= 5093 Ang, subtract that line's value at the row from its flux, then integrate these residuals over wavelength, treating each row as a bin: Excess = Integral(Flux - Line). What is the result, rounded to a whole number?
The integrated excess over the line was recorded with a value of 18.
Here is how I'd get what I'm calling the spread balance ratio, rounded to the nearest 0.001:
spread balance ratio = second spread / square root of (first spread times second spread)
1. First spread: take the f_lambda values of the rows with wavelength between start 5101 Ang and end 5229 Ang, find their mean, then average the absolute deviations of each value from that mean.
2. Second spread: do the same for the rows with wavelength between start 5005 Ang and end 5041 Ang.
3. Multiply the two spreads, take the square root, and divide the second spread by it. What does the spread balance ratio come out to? 0.626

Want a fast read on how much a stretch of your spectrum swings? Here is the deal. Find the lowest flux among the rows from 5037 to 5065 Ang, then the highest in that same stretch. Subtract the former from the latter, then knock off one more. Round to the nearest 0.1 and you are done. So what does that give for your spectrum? 1.3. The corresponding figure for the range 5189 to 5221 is 5.7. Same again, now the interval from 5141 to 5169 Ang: 5.3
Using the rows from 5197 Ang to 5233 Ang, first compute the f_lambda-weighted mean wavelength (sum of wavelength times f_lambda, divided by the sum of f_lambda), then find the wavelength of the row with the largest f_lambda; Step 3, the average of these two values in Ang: 5217.4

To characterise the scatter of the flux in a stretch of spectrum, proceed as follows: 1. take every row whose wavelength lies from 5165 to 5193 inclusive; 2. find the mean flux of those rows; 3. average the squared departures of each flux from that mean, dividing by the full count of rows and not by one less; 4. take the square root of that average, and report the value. 2.2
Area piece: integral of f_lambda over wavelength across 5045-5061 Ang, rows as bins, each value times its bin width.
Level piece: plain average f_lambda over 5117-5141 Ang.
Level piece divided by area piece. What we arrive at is 0.054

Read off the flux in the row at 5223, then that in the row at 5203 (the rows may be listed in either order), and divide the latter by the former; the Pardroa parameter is 0.78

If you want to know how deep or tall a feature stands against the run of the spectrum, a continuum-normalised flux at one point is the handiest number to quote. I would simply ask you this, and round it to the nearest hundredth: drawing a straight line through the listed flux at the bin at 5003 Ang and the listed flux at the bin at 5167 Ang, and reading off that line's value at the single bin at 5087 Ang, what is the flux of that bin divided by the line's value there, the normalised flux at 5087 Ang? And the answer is 1.23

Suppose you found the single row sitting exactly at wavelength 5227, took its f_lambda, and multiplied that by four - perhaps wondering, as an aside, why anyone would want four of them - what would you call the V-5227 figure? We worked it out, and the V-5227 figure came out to 51.7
